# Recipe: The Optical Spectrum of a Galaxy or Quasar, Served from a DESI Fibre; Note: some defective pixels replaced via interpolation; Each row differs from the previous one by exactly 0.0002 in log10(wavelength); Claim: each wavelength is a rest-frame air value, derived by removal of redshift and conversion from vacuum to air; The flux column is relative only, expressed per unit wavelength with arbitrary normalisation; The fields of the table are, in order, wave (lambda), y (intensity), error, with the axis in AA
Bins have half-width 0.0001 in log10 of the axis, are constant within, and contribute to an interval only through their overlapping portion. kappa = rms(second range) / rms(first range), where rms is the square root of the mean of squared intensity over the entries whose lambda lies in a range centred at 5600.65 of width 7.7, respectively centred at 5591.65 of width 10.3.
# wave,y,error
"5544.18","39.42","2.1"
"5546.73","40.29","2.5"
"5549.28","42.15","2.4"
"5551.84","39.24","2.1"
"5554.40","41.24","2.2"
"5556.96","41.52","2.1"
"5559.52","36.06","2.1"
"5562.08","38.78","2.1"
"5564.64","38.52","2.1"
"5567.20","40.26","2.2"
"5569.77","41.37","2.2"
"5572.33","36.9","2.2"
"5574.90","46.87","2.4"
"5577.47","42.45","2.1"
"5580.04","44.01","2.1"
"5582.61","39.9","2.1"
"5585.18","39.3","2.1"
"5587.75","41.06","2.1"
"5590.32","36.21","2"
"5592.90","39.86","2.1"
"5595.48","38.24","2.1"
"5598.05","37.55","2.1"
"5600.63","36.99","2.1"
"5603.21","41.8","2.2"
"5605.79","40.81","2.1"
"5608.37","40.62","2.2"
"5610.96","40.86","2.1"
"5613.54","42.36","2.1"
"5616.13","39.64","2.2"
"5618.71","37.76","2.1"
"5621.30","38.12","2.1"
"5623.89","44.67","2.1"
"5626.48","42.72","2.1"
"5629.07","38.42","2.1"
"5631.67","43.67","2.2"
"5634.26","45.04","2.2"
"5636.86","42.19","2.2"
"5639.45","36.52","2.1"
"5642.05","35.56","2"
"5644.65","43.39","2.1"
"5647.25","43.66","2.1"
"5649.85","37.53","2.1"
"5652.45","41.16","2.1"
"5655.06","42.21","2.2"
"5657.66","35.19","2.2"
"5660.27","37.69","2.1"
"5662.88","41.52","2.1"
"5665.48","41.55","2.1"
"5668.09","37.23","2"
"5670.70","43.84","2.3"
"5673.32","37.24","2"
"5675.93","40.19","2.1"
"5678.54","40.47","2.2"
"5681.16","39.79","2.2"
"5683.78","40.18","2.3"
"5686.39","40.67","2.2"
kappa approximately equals 1.00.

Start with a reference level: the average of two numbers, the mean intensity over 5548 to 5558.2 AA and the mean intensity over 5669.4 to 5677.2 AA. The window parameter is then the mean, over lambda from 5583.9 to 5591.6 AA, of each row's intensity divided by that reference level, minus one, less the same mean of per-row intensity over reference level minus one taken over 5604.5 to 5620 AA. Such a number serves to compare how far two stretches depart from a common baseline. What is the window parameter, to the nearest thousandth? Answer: -0.036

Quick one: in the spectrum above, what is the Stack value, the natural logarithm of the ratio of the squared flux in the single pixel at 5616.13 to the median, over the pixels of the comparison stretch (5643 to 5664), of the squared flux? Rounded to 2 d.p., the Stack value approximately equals -0.08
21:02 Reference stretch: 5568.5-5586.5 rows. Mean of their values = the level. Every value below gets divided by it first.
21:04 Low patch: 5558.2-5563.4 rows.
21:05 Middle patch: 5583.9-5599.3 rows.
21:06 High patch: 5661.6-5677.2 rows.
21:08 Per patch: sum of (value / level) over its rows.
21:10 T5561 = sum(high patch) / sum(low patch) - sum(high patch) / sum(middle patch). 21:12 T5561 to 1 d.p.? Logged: 2.2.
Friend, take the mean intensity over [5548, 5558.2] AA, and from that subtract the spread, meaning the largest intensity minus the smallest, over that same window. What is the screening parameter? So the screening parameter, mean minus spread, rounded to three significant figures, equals 38.1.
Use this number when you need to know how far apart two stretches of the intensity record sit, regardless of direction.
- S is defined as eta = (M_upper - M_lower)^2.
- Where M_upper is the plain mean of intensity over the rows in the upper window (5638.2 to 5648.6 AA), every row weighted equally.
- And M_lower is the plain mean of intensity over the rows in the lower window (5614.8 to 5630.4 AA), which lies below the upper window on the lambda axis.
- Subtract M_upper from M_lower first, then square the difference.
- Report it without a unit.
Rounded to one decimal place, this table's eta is 0.2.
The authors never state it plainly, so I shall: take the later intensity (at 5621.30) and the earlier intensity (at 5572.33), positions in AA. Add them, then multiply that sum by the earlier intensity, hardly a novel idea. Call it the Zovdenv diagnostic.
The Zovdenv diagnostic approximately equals 2768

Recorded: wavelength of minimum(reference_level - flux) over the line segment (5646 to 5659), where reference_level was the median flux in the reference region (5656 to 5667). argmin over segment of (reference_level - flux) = 5647.25 AA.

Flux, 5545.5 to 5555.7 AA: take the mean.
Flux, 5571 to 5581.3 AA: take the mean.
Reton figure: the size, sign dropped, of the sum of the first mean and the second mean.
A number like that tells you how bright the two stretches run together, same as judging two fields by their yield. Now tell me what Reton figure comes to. 83.3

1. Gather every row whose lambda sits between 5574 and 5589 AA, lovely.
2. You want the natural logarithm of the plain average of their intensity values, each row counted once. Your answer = 3.74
